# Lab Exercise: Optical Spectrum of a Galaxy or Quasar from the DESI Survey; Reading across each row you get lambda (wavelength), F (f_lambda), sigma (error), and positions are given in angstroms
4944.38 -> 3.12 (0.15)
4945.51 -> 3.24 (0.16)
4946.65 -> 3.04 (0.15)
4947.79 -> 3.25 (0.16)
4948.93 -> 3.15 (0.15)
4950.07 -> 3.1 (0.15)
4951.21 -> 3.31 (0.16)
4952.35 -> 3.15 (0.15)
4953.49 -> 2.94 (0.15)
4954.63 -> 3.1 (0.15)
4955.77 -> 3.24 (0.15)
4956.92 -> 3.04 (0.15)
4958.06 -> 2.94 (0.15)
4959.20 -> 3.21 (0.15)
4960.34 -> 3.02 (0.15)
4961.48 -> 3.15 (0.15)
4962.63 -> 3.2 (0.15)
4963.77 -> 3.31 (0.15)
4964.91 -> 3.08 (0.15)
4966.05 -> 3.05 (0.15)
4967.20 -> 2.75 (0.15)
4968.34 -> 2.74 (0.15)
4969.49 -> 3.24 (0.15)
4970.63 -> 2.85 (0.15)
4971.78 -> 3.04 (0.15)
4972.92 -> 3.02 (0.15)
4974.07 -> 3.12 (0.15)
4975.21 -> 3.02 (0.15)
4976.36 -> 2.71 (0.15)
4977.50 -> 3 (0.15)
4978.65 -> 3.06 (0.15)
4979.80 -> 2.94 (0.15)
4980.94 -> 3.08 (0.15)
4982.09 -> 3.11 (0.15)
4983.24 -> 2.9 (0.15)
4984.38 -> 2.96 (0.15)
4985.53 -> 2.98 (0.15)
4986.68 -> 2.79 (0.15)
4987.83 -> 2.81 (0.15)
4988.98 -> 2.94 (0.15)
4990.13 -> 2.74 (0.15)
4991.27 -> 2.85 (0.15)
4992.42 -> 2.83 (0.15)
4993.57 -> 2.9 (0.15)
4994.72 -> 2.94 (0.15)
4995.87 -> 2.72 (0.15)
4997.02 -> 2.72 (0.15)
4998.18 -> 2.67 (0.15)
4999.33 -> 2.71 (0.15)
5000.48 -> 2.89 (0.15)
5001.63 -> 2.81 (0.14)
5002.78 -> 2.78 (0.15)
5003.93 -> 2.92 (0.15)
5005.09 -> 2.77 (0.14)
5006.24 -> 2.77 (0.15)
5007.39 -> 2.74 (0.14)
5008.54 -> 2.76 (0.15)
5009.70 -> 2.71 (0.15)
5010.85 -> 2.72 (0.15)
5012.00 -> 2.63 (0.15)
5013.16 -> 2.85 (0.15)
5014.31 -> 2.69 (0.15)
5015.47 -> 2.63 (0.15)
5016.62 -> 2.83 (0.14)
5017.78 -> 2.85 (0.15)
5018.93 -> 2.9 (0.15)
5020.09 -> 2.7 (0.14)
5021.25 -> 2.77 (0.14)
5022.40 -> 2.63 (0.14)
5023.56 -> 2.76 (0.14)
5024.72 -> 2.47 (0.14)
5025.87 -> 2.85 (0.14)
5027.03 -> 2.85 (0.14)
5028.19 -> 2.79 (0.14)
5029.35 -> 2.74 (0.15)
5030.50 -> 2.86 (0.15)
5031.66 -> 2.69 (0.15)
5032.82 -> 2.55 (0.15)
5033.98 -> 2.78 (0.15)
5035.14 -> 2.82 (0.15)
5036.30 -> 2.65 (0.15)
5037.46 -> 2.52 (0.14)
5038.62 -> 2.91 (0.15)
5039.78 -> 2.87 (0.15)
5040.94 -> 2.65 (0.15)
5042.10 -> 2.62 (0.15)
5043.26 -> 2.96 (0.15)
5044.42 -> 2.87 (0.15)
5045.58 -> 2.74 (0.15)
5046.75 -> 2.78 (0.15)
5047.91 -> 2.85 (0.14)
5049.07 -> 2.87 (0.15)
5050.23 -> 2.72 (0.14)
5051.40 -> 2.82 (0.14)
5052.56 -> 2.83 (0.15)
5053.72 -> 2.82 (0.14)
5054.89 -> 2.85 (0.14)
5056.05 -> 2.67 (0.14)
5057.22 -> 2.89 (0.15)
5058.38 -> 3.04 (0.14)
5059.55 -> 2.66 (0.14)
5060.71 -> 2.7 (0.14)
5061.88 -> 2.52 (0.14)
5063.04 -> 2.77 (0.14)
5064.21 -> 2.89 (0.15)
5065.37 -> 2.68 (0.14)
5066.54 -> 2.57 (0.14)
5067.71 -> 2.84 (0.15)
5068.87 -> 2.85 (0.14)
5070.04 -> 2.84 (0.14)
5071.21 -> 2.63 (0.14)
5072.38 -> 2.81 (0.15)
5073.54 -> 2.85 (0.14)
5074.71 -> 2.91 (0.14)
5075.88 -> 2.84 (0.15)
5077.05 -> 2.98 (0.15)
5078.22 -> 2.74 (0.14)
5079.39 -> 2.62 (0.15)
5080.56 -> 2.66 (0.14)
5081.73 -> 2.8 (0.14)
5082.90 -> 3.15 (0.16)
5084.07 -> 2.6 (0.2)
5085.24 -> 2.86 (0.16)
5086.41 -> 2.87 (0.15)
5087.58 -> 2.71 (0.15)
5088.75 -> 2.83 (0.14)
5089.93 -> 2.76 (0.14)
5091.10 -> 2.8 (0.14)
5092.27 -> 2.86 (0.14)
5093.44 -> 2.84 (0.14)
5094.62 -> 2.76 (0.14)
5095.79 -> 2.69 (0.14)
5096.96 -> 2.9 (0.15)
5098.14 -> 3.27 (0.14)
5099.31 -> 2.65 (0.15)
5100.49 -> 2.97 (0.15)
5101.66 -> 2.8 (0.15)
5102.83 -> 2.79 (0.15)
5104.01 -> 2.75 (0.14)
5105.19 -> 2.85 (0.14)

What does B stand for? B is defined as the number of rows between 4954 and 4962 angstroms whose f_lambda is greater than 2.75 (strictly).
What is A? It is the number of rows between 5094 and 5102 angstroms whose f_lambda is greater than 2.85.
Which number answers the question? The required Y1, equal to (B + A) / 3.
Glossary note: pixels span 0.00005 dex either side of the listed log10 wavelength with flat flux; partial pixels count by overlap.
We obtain 3.33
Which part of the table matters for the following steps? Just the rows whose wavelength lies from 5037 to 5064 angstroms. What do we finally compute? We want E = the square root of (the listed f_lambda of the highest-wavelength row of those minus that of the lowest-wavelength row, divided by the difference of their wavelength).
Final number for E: 0.10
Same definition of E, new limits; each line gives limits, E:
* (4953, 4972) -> 0.07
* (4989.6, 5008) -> 0.00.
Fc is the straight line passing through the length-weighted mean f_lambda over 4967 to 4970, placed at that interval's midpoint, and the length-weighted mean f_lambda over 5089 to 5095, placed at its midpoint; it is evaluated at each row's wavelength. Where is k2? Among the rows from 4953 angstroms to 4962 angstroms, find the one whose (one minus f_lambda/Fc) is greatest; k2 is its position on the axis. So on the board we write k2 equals 4953.49 angstroms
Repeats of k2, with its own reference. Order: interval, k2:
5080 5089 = 5084.07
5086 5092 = 5087.58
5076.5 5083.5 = 5079.39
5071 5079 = 5071.21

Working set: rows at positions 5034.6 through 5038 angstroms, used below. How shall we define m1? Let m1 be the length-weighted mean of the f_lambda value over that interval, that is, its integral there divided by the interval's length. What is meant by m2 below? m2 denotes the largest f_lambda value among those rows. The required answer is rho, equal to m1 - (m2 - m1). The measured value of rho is 2.5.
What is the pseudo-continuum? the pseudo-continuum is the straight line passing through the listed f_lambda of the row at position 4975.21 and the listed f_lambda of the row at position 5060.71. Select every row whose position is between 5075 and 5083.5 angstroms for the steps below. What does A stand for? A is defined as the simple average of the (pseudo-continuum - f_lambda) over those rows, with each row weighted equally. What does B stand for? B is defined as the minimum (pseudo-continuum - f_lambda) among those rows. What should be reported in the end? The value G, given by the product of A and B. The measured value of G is 0.11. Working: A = -0.20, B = -0.533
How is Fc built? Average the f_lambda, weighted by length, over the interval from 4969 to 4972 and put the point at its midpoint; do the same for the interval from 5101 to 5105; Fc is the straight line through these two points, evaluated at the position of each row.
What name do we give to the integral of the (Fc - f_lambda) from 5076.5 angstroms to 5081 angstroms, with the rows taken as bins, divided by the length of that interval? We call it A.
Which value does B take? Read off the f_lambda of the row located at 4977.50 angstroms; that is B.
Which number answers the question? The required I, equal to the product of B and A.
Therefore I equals 0.3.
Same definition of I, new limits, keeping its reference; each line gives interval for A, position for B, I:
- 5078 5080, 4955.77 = 0.5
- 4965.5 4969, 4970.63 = 0.5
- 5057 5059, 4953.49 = -0.3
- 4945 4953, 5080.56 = -0.3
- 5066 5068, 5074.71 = 0.5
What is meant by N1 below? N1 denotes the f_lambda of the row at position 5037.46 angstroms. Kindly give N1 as 2.52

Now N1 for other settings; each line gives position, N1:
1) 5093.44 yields 2.84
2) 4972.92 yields 3.02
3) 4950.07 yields 3.1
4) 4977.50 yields 3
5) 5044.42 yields 2.87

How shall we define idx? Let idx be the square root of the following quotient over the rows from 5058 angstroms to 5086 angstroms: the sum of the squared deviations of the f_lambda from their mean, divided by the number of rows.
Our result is 0.150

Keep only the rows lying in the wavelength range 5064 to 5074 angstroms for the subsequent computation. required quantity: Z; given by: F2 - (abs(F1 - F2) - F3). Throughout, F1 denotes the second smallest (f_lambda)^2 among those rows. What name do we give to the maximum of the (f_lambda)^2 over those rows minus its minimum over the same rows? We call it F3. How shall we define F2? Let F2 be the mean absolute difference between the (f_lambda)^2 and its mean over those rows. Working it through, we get -4.1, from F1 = 6.9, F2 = 0.53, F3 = 1.7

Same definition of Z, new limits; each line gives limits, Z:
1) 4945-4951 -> -7.4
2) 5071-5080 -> -3.8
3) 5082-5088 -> -2.5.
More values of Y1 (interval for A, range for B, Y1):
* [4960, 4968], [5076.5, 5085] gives 3.00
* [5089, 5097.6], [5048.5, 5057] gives 2.33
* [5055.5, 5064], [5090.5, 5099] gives 2.67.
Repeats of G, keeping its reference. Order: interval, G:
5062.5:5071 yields 0.02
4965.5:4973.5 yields -0.02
